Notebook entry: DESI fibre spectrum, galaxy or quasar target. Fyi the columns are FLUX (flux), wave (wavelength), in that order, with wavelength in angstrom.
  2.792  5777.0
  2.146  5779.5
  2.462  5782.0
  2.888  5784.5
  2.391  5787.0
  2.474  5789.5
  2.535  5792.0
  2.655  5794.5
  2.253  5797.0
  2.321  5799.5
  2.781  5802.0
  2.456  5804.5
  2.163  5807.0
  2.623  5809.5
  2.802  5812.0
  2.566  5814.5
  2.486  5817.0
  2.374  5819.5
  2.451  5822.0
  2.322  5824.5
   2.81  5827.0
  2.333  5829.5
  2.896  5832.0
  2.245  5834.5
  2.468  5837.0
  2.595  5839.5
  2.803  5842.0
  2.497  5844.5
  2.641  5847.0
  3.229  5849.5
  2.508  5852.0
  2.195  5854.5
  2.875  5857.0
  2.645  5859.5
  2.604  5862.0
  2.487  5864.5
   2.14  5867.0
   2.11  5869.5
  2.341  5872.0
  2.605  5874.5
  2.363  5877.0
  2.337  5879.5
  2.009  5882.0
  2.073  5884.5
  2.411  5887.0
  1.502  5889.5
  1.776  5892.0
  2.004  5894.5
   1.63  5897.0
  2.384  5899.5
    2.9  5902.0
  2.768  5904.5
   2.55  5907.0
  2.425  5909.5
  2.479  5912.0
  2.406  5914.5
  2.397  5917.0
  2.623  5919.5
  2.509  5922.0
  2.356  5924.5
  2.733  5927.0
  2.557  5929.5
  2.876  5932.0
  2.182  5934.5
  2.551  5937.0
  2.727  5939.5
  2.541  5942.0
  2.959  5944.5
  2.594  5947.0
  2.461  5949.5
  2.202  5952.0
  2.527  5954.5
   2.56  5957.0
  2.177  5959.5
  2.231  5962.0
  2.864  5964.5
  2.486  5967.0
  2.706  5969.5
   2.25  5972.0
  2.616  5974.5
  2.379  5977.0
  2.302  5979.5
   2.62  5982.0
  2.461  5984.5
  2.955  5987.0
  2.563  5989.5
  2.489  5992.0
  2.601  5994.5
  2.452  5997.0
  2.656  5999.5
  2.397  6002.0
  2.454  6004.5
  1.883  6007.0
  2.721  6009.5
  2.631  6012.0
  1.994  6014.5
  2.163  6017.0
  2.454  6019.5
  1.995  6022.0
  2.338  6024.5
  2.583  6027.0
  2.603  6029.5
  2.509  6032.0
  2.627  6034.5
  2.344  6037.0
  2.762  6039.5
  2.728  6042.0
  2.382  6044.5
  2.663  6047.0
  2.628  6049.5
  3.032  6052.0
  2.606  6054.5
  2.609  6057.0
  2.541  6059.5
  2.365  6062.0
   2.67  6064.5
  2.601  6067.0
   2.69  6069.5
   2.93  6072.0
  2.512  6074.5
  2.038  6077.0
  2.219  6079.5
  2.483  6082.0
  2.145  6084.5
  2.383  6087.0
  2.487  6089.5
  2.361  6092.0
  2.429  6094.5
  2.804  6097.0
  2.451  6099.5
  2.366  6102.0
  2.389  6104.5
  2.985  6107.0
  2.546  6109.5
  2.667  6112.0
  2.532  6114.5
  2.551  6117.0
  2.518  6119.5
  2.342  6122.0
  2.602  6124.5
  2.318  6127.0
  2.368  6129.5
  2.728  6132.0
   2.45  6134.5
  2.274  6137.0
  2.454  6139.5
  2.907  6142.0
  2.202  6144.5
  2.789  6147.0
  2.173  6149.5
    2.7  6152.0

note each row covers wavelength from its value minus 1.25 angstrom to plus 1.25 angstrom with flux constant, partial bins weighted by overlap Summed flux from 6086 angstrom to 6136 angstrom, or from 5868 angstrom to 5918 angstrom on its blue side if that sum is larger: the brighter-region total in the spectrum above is 50.3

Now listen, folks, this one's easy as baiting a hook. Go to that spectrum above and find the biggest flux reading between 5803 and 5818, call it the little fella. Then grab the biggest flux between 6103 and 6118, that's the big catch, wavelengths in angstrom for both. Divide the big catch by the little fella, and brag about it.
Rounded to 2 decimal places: 1.07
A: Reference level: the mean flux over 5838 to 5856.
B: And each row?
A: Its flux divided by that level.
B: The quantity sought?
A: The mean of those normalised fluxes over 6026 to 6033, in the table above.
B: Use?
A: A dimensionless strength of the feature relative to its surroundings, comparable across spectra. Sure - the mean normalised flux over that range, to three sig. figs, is 0.972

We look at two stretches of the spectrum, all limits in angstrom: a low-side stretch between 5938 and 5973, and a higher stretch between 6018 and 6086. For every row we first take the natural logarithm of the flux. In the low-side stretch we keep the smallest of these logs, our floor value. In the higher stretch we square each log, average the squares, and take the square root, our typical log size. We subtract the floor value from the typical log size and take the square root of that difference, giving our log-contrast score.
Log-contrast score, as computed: 0.383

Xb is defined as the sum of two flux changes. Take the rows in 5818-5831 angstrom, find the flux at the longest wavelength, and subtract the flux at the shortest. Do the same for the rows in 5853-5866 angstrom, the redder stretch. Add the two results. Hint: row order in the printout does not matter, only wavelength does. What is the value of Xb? 0.3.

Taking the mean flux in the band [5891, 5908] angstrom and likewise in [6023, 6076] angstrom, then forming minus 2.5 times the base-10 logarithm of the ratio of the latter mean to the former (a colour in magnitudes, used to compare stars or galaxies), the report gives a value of -0.14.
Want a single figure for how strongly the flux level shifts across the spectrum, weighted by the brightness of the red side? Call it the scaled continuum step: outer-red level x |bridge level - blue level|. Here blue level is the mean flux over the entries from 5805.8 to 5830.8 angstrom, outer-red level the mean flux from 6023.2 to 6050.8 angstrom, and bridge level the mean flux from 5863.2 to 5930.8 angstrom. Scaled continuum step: 0.42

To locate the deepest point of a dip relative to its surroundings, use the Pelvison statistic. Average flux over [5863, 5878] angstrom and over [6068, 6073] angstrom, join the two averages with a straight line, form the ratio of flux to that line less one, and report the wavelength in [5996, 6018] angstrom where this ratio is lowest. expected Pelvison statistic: 6007.0 angstrom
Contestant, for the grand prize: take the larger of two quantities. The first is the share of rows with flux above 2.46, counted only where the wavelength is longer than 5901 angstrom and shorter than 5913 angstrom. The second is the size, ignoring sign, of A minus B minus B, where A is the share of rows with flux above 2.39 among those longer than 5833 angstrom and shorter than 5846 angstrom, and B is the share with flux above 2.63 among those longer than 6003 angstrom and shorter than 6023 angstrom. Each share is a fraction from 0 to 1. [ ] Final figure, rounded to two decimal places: 0.80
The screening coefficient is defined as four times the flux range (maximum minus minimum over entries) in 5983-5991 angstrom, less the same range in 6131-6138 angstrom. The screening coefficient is 1.52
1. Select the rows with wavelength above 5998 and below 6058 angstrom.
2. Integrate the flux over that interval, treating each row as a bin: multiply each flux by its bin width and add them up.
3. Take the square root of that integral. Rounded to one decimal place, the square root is 12.2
